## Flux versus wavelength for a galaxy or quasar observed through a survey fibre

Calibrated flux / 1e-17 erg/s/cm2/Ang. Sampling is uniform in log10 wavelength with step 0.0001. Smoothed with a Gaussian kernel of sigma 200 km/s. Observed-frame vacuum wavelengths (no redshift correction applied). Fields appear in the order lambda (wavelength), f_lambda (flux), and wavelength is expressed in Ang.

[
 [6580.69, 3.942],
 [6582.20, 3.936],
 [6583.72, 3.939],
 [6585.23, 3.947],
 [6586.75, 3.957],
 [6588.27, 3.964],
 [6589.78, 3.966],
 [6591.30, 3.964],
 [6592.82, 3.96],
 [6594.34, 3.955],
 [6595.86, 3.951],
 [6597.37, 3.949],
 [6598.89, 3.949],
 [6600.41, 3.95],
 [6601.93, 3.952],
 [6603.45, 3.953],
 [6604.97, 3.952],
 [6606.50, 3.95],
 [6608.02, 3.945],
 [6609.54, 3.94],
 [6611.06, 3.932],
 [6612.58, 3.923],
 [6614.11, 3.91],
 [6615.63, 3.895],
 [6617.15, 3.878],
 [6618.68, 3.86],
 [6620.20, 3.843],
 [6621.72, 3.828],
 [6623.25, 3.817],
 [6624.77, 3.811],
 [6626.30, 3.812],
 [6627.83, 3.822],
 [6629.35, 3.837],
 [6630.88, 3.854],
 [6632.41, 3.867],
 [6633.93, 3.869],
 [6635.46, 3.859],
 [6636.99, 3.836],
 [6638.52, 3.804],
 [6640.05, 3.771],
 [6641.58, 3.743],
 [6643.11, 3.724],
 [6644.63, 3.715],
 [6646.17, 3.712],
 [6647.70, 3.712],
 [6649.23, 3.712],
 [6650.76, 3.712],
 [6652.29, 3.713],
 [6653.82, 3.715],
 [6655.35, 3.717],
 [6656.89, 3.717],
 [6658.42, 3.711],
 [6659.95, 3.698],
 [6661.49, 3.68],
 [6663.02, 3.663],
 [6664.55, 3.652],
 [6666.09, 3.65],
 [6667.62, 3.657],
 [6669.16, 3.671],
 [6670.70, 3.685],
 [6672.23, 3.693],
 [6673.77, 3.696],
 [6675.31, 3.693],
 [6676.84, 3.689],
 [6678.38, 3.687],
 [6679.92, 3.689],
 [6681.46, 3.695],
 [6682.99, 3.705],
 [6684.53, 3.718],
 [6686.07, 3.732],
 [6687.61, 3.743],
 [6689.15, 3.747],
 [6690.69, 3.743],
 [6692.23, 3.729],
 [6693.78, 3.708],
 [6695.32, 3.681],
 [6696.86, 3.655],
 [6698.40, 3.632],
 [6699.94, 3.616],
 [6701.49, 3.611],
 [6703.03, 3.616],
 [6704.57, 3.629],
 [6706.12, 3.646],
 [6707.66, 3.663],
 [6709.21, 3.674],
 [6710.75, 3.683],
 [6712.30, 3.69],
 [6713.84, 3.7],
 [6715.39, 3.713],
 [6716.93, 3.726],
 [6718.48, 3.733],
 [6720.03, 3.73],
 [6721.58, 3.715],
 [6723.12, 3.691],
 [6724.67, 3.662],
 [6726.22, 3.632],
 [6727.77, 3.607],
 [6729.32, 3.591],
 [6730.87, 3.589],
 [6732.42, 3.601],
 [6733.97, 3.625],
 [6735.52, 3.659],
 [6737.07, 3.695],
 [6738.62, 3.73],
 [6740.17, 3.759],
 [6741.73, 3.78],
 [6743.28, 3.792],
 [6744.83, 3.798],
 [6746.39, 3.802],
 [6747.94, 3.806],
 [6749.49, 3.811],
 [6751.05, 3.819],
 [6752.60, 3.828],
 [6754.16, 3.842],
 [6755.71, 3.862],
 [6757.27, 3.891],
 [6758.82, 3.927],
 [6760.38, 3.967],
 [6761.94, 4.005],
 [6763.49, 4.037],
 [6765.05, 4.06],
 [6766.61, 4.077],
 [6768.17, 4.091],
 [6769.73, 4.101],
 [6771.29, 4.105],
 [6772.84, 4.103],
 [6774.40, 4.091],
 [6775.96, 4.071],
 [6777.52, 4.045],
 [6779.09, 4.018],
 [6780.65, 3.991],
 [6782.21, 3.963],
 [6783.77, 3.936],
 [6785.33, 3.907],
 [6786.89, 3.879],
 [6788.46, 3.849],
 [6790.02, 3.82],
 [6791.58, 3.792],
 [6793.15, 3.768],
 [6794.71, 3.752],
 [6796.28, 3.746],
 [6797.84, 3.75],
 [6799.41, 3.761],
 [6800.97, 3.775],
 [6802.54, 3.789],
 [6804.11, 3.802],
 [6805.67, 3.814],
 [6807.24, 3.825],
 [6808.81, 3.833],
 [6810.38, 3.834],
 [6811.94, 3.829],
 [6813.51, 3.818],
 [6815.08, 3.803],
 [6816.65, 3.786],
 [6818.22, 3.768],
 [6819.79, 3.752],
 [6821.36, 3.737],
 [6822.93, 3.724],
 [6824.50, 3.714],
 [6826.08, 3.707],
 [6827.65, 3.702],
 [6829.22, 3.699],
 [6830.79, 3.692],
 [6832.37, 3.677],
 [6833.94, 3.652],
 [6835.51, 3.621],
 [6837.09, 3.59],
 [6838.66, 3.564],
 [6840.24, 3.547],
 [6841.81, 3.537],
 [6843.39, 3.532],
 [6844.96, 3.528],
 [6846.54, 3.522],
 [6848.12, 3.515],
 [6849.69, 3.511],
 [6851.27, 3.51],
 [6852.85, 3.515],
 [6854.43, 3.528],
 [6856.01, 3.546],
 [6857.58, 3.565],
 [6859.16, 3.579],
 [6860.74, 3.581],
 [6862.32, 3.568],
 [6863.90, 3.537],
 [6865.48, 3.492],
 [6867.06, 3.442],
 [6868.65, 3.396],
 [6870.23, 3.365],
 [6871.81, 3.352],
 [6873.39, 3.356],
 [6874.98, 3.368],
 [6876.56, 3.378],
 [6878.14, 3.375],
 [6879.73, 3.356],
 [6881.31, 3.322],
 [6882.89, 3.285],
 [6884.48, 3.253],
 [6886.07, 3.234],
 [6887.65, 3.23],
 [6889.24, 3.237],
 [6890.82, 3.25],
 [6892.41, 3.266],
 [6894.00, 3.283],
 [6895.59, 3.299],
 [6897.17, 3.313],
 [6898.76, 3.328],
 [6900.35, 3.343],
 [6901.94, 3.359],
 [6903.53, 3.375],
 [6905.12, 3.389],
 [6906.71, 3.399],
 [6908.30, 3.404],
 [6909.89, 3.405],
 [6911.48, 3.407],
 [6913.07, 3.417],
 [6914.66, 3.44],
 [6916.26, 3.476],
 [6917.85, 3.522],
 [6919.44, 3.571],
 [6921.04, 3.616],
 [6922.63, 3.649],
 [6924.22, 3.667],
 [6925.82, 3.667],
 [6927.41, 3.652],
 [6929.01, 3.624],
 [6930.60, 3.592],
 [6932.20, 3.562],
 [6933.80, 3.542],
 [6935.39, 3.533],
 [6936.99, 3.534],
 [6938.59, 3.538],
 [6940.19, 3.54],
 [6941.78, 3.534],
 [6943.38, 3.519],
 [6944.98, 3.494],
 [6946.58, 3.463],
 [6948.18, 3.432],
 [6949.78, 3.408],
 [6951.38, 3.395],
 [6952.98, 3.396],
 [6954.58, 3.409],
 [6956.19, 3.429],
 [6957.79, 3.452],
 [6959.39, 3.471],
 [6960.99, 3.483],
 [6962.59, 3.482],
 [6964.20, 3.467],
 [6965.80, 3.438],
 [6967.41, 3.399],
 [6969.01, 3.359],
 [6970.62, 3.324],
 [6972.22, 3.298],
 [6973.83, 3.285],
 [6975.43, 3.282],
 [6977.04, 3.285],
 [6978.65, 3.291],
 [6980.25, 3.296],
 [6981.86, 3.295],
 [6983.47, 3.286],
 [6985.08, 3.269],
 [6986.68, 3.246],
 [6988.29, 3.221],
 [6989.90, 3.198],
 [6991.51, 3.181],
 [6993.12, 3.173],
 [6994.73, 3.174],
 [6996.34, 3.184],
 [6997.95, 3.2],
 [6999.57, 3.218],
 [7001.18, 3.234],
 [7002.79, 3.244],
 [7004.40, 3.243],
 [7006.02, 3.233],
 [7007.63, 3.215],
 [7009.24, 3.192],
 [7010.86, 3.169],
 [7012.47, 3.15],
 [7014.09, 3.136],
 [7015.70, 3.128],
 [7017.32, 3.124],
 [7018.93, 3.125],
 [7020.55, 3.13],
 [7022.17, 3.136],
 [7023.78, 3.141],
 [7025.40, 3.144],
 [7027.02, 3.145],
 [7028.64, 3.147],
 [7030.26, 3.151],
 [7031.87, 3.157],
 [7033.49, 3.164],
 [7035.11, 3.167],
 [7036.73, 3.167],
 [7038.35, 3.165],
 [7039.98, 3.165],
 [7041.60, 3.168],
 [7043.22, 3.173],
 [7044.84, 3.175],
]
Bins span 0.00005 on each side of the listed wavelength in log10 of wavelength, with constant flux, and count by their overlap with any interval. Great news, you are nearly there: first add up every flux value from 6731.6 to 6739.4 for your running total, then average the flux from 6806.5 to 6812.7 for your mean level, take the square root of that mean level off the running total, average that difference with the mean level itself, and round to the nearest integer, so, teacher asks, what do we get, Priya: 10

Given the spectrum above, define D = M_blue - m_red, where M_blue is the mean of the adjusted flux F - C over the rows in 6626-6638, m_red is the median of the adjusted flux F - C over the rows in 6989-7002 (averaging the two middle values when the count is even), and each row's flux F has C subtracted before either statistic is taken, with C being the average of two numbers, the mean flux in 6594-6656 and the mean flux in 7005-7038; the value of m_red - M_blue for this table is -0.65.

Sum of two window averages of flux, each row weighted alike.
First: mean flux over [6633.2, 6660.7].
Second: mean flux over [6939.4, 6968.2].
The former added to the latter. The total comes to 7.20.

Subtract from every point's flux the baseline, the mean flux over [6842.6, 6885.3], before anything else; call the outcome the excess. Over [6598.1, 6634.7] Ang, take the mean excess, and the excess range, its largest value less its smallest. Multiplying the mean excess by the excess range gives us 0.06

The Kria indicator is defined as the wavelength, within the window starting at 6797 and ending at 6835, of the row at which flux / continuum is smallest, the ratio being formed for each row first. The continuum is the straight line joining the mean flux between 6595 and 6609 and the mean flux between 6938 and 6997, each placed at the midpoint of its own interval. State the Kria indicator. 6833.94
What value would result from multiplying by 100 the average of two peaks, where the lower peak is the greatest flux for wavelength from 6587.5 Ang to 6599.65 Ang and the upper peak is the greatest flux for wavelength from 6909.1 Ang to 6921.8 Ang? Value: 379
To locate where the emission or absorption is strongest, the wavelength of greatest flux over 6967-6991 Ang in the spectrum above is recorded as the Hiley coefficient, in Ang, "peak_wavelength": 6967.41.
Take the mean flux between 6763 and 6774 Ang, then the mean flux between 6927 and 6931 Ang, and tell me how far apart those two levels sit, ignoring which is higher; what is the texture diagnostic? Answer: 0.46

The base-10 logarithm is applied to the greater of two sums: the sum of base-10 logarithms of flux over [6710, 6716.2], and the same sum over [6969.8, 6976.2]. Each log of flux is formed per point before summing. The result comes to 0.356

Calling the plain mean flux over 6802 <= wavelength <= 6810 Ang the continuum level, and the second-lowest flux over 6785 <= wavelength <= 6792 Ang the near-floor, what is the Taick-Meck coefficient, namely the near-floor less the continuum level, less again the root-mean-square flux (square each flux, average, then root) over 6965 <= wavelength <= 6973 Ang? -3.36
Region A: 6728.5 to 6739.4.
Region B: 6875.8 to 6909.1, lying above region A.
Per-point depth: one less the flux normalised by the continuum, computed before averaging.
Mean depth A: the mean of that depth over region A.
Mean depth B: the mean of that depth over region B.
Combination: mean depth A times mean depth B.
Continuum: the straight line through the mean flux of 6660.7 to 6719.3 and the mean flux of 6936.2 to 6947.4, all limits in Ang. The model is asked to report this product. 0.0002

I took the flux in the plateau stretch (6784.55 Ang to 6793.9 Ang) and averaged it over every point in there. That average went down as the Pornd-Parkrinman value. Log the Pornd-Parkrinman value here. 3.84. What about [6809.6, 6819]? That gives 3.81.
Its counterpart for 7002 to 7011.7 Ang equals 3.22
